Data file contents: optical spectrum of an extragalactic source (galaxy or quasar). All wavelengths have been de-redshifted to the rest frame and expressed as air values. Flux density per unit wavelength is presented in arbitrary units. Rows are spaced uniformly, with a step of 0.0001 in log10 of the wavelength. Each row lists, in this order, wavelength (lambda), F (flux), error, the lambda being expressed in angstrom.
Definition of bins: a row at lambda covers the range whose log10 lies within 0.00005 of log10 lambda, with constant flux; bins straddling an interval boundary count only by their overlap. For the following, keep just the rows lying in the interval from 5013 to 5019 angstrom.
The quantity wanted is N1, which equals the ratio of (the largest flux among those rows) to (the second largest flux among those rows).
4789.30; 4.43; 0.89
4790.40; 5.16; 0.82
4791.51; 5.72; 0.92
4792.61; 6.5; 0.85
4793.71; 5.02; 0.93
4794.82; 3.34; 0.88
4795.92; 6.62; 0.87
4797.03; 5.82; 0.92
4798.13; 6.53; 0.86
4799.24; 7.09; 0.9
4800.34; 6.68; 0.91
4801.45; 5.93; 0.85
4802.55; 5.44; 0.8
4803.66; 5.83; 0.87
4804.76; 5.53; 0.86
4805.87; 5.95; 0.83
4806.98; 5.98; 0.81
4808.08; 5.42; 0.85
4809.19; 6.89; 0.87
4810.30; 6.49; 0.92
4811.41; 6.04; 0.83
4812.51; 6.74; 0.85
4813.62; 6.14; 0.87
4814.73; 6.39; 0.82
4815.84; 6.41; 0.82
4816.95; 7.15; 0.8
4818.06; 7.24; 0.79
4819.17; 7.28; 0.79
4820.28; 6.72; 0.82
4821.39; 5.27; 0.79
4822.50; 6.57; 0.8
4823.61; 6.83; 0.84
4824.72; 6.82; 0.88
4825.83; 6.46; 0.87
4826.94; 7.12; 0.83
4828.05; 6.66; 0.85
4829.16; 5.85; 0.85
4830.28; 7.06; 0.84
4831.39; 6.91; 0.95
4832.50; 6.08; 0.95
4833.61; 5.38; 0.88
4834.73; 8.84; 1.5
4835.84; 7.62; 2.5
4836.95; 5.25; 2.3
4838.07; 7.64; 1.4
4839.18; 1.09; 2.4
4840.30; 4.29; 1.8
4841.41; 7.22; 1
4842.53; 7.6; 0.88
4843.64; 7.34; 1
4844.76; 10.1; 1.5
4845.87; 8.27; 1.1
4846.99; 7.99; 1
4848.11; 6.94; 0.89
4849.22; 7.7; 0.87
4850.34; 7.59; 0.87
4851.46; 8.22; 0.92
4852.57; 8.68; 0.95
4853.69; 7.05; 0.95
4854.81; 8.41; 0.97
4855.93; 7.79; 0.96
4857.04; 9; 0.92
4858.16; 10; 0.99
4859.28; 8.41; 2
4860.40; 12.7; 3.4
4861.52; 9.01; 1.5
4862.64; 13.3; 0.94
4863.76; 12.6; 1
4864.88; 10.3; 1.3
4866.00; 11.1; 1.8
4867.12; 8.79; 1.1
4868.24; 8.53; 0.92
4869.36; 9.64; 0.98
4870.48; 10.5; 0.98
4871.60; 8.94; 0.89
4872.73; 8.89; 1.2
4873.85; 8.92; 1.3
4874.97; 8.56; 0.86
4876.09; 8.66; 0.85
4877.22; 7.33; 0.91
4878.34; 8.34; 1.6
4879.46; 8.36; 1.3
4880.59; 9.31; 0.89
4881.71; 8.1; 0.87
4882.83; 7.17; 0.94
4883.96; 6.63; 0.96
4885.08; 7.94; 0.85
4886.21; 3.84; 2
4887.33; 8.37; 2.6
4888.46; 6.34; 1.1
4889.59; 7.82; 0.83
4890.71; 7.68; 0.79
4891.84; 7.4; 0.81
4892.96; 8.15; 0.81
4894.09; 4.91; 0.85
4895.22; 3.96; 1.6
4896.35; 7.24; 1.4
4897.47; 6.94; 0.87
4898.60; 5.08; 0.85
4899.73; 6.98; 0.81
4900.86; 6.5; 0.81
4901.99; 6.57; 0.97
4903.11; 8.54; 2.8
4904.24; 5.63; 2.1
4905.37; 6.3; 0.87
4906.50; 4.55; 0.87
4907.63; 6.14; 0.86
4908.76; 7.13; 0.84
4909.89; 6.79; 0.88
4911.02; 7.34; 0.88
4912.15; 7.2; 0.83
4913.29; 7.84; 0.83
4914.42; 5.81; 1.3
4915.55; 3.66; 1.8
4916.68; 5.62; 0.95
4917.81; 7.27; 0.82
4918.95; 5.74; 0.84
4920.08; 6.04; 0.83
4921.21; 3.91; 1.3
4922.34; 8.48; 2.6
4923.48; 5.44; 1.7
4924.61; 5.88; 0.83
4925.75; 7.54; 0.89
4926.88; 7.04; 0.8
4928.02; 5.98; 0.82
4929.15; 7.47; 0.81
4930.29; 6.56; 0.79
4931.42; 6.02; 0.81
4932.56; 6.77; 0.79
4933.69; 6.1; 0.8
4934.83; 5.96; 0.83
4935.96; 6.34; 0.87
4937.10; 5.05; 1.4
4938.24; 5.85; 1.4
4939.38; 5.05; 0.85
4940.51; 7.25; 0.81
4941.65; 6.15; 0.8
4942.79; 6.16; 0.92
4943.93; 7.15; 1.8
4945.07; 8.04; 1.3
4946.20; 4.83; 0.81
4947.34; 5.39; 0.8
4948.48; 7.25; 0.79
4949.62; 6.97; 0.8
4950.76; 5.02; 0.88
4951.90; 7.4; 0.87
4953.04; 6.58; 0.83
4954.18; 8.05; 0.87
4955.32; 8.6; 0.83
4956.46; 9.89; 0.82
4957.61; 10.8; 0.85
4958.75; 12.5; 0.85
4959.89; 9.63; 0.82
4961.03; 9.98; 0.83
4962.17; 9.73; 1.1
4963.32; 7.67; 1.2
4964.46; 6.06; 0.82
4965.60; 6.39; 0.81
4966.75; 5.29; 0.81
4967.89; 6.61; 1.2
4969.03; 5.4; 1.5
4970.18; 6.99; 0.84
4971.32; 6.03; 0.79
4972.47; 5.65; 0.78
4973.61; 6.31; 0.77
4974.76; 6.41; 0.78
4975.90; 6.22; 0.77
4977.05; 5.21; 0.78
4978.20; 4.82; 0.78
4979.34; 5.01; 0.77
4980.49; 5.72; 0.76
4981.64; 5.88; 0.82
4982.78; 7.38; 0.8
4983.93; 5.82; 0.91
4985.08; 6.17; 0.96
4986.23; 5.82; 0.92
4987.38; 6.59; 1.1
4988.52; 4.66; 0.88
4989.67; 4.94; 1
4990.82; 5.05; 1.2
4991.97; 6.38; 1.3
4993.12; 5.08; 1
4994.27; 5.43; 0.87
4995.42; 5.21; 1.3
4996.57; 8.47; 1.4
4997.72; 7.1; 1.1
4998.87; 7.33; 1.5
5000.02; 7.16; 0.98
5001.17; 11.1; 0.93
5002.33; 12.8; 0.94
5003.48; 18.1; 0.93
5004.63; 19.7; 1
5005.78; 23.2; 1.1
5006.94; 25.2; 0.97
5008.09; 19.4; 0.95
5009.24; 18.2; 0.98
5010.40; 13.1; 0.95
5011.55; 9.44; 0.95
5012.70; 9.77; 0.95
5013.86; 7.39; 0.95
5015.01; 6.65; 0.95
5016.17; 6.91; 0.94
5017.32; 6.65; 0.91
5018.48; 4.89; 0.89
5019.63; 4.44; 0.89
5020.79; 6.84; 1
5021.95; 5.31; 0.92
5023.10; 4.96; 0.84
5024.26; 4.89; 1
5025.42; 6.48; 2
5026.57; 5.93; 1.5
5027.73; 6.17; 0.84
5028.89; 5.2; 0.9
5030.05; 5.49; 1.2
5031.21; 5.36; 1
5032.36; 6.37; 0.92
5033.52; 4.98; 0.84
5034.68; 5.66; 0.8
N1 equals 1.07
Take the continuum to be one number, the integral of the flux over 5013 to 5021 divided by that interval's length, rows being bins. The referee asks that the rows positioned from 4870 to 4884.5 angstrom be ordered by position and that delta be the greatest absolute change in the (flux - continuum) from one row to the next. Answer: 1.6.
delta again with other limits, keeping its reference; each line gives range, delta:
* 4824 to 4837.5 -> 3.5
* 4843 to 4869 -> 4.3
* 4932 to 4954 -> 3.2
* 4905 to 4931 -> 4.6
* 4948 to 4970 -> 2.9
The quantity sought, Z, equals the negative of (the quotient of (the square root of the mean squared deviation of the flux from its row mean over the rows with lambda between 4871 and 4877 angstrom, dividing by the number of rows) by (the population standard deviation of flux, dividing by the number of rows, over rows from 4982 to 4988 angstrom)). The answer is -0.26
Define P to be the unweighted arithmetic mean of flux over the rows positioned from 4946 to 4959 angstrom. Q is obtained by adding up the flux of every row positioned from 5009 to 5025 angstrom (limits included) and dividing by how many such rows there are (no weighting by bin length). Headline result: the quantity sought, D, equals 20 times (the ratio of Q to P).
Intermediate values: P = 7.8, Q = 7.8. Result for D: 20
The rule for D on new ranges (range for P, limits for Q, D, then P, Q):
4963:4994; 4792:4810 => 20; 5.9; 5.9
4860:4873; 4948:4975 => 15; 10.4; 7.6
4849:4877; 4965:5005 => 15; 9.3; 7.1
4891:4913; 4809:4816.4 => 20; 6.5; 6.4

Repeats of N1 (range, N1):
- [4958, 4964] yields 1.25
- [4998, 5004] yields 1.41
